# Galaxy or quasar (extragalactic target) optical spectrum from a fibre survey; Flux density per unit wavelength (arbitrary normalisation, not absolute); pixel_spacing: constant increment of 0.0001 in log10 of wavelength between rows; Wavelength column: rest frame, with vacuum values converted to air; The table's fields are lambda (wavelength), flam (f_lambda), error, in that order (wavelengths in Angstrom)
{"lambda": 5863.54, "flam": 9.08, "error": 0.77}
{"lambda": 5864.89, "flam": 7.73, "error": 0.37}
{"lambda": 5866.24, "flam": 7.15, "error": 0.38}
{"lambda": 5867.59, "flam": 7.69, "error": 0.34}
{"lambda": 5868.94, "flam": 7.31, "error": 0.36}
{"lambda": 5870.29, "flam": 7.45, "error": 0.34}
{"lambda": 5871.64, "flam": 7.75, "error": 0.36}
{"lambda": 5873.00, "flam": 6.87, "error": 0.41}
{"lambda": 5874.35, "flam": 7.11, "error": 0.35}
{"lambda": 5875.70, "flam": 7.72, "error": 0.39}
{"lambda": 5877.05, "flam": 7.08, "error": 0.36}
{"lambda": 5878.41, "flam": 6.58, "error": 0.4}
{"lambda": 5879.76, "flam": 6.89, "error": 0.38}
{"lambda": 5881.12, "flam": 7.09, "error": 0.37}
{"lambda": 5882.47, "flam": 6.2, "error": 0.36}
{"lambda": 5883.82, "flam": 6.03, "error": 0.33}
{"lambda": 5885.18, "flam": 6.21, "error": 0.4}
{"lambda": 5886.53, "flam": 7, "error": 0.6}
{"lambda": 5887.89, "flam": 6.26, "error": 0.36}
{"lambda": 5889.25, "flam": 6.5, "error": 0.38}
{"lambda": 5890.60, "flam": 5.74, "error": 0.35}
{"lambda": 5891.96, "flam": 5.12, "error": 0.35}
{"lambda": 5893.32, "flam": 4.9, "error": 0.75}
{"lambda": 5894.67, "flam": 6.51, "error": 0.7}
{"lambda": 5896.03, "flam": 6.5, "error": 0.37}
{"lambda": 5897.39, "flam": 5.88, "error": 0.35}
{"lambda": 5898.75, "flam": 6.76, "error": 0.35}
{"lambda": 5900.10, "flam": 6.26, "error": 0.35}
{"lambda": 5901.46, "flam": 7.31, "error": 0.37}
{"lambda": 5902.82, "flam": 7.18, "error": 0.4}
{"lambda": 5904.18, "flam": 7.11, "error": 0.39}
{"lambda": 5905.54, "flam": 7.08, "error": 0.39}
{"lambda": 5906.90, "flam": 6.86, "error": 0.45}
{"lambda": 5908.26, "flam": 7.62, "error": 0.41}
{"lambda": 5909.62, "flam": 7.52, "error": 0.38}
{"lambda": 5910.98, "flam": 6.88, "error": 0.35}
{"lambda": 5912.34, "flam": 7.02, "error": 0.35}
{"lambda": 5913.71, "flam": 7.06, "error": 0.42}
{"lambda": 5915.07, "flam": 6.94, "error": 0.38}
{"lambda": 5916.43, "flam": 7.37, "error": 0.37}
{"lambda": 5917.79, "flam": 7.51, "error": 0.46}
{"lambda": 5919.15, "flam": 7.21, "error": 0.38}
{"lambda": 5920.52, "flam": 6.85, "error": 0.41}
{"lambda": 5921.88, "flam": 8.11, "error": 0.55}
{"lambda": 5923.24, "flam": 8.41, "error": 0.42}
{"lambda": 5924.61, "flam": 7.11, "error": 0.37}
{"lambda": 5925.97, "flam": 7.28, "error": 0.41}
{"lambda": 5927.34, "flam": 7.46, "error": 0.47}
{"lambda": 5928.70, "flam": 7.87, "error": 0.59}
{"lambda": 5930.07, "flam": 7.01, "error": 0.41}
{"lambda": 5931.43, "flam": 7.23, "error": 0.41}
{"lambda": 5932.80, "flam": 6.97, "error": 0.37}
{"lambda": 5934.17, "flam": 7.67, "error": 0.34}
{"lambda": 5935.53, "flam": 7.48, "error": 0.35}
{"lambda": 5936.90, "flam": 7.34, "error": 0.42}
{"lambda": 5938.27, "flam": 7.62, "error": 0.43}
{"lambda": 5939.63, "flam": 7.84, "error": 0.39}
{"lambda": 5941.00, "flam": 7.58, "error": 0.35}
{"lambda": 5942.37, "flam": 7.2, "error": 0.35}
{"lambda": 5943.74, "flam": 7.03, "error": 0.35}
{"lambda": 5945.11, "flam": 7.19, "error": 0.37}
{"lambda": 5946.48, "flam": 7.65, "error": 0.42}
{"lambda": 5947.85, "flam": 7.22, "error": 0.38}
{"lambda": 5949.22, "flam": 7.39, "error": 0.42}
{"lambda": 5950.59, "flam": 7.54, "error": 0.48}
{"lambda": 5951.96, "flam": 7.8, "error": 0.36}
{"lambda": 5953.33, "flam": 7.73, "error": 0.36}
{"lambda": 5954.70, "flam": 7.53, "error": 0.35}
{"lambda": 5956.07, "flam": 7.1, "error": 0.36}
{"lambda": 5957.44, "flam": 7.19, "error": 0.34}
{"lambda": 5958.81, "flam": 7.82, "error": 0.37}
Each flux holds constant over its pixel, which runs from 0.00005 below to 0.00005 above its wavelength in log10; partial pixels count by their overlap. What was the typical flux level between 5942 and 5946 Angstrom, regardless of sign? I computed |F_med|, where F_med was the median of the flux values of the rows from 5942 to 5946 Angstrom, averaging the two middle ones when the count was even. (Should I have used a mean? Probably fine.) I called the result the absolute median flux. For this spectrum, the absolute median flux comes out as 7.2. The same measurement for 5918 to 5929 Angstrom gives 7.4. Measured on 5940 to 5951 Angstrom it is 7.3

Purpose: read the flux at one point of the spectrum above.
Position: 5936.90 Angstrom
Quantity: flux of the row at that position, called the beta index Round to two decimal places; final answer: 7.34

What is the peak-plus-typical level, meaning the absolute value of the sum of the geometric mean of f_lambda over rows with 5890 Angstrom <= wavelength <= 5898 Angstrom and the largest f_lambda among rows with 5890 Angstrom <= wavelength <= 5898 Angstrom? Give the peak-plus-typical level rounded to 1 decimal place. 12.3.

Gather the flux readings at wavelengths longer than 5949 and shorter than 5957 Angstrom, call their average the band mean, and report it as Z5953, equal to 7.52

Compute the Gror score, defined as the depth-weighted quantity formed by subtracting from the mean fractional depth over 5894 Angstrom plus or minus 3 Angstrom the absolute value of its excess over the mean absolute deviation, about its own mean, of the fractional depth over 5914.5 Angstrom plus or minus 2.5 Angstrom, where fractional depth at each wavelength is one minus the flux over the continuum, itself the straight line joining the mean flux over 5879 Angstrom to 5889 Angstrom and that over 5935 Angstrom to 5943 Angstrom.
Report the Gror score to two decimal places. 0.02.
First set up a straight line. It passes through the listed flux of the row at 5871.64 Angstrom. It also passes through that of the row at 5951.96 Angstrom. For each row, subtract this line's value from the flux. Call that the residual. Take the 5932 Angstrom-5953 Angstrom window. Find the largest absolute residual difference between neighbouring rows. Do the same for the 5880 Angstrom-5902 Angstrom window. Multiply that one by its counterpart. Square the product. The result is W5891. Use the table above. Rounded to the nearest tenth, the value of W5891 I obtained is 1.3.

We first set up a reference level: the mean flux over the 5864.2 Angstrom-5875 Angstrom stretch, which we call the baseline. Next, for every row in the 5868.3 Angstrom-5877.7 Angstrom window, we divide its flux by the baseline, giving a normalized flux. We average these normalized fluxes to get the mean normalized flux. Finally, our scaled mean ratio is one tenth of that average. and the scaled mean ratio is 0.099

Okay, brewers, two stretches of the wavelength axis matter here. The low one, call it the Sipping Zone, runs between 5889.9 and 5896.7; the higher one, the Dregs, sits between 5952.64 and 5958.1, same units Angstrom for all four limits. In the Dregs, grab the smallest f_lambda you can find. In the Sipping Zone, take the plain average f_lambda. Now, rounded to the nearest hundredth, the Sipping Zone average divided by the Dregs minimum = 0.81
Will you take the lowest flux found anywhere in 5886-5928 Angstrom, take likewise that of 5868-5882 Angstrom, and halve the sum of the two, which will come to 5.74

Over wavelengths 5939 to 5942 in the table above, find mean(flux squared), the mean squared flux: 59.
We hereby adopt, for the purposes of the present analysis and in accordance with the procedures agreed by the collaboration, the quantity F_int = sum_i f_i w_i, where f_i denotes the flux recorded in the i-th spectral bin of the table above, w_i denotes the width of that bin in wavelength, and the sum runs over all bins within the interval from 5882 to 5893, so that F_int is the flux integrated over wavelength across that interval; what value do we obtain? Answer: 67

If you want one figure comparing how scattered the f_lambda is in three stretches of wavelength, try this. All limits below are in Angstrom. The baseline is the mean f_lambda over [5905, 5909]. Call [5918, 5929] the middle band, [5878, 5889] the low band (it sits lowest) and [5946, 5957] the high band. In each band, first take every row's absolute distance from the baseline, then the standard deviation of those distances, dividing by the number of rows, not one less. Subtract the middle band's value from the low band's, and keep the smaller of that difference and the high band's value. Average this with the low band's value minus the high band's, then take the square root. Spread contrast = 0.3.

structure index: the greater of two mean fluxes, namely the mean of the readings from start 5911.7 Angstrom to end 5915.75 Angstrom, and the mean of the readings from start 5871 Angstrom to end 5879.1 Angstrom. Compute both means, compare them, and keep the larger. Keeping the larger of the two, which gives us 7.18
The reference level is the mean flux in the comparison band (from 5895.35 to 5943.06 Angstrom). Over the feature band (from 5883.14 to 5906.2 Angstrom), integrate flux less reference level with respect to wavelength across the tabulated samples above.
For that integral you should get -20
